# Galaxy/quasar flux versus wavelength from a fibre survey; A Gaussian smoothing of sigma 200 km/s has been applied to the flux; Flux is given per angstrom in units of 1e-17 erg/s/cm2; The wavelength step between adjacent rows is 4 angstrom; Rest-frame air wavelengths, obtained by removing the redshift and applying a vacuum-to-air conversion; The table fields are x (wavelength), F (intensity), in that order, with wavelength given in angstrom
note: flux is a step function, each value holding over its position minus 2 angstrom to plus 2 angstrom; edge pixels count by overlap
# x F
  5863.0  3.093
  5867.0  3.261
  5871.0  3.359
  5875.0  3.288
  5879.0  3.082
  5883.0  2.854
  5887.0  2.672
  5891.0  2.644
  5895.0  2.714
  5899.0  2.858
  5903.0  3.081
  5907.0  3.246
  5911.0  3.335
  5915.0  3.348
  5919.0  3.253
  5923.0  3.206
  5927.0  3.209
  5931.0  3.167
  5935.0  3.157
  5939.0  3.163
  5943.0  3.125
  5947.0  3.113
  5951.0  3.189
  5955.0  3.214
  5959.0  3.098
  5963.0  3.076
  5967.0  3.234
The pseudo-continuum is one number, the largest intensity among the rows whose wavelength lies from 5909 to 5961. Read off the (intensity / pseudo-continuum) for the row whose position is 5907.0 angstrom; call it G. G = 0.97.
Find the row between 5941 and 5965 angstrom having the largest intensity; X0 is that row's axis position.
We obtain 5955.0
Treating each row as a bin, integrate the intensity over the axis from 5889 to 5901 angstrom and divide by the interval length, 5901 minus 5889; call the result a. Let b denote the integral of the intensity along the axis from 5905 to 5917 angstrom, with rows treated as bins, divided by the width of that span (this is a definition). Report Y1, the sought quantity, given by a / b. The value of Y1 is 0.83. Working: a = 2.74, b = 3.31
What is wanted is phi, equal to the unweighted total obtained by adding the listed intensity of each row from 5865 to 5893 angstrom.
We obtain 21.2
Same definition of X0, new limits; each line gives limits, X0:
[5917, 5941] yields 5919.0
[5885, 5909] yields 5907.0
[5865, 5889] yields 5871.0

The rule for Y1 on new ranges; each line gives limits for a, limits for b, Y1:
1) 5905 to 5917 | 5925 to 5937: 1.04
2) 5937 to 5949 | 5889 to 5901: 1.14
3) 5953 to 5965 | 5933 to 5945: 0.99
